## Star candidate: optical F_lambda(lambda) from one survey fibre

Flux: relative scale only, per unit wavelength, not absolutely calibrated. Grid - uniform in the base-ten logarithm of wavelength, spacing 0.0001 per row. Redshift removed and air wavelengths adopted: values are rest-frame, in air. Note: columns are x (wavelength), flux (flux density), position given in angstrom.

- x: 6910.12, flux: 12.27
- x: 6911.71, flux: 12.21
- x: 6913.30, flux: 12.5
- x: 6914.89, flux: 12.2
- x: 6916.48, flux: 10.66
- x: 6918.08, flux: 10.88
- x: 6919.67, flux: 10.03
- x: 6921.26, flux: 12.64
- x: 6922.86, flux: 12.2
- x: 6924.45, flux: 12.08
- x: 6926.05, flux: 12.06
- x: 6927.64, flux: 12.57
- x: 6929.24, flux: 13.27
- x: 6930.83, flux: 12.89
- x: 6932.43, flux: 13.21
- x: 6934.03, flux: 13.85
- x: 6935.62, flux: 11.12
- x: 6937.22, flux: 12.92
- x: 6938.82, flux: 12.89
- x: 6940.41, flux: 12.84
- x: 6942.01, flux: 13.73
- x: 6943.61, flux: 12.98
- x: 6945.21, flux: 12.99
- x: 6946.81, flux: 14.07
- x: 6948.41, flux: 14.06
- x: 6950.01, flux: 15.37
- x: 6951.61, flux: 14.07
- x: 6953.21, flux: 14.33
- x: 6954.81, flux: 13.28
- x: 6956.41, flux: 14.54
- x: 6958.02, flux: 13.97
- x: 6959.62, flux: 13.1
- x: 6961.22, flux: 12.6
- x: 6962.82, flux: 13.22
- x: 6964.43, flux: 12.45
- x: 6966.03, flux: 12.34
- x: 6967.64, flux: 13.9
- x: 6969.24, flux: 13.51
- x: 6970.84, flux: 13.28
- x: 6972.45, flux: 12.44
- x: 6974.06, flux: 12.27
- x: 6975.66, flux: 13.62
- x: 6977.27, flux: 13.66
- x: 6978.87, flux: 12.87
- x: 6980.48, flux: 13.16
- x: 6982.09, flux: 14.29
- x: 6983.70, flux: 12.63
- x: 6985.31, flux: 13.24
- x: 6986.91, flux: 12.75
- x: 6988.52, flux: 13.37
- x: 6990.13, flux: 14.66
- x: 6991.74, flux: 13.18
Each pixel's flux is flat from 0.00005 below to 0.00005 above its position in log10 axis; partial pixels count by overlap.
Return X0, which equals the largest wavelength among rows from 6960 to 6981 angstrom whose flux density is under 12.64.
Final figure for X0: 6974.06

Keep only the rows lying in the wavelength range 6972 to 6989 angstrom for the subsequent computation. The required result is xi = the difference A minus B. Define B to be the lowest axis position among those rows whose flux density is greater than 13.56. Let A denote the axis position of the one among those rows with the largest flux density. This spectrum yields 6.4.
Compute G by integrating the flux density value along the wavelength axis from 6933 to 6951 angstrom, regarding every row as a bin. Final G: 240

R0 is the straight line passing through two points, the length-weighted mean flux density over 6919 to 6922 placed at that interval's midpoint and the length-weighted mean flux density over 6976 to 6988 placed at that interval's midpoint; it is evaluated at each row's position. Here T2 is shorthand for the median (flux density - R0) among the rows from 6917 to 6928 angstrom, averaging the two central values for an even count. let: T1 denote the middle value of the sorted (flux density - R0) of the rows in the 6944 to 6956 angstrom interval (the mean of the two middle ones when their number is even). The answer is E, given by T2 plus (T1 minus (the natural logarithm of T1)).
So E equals 1.8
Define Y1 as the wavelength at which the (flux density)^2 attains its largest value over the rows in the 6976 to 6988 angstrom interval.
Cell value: 6982.09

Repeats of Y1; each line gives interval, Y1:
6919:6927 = 6921.26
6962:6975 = 6967.64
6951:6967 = 6956.41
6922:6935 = 6934.03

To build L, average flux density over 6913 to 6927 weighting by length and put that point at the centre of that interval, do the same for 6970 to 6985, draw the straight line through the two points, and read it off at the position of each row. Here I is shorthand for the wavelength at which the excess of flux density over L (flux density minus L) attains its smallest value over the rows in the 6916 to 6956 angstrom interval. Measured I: 6919.67 angstrom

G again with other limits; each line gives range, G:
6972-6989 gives 223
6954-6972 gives 239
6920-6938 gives 226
